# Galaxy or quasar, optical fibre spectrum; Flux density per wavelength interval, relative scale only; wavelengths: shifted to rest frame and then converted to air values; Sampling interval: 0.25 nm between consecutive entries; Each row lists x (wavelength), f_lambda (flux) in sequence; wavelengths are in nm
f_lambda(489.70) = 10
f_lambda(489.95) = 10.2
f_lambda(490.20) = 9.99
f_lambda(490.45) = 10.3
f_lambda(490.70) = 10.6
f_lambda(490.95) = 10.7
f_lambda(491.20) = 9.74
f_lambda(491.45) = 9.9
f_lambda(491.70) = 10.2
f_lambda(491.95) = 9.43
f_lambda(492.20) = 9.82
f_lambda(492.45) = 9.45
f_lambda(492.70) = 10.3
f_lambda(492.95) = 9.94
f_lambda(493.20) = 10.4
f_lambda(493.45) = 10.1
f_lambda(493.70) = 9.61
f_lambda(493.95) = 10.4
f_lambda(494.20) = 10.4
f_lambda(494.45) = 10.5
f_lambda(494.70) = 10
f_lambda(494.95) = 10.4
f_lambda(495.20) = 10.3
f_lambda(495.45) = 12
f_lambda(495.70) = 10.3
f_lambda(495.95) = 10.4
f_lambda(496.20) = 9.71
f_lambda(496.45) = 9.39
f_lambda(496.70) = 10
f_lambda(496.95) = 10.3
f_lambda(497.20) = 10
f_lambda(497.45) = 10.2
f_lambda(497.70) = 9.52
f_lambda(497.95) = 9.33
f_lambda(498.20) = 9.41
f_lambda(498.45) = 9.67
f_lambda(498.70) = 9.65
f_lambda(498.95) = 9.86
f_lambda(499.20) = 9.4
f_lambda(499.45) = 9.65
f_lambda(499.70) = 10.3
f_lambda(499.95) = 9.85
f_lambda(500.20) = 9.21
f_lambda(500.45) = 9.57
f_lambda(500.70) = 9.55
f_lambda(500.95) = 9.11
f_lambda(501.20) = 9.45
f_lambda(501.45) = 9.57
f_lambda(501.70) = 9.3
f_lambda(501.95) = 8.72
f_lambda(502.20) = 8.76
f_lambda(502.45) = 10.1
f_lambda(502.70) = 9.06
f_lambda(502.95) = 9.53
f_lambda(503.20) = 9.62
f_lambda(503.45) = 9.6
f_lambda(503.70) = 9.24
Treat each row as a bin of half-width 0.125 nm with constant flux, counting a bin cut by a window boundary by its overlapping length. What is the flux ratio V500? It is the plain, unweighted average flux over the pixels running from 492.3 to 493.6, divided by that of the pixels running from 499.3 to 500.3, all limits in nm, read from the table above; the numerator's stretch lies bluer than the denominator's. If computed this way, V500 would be 1.03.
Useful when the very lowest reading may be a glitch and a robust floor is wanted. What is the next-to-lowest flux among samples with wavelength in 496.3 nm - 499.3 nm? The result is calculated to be 9.39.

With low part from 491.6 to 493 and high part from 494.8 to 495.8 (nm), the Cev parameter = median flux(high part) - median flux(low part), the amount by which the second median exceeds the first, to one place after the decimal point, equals 0.5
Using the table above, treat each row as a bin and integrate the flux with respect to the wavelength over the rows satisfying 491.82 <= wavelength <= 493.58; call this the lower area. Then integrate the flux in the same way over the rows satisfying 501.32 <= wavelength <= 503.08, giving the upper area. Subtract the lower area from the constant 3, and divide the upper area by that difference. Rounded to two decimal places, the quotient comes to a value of -1.13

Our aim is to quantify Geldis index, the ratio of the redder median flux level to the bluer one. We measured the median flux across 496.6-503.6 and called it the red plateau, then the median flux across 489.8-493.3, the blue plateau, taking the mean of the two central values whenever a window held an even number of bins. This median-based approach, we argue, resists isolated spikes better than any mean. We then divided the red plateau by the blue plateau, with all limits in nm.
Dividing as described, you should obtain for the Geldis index 0.948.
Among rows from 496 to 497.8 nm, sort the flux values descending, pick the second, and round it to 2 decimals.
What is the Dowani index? 10.20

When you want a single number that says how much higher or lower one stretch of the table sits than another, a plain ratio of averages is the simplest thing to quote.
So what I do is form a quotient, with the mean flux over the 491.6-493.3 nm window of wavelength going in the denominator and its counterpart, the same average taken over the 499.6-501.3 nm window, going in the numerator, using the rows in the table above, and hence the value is 0.96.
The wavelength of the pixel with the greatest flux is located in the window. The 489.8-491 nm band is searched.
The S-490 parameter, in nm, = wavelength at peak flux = 490.95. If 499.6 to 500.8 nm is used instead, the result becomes 499.70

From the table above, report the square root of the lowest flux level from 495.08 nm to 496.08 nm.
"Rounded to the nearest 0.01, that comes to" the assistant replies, 3.21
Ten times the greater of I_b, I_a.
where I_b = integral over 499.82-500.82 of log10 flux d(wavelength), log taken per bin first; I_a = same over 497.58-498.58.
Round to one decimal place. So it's 9.8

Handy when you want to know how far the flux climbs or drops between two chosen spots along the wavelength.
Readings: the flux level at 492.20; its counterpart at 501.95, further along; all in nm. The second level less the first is -1.1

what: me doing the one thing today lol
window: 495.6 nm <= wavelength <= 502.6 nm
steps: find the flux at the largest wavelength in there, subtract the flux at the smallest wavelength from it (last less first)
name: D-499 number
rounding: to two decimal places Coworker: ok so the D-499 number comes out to -0.20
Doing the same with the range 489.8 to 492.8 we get 0.10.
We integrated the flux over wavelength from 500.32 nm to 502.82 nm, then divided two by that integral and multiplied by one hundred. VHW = 8.6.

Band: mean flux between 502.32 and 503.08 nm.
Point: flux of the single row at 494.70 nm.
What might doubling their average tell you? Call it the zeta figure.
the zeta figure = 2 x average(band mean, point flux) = 19.6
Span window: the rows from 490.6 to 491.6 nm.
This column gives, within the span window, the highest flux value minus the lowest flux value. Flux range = 1.0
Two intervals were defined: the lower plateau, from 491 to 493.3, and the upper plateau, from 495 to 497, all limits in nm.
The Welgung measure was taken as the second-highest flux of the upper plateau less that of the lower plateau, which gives 0.10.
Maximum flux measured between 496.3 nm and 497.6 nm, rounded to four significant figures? 10.30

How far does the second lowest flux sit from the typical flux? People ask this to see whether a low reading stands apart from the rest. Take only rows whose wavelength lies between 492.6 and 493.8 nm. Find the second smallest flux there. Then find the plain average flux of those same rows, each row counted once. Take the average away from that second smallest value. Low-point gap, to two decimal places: -0.13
